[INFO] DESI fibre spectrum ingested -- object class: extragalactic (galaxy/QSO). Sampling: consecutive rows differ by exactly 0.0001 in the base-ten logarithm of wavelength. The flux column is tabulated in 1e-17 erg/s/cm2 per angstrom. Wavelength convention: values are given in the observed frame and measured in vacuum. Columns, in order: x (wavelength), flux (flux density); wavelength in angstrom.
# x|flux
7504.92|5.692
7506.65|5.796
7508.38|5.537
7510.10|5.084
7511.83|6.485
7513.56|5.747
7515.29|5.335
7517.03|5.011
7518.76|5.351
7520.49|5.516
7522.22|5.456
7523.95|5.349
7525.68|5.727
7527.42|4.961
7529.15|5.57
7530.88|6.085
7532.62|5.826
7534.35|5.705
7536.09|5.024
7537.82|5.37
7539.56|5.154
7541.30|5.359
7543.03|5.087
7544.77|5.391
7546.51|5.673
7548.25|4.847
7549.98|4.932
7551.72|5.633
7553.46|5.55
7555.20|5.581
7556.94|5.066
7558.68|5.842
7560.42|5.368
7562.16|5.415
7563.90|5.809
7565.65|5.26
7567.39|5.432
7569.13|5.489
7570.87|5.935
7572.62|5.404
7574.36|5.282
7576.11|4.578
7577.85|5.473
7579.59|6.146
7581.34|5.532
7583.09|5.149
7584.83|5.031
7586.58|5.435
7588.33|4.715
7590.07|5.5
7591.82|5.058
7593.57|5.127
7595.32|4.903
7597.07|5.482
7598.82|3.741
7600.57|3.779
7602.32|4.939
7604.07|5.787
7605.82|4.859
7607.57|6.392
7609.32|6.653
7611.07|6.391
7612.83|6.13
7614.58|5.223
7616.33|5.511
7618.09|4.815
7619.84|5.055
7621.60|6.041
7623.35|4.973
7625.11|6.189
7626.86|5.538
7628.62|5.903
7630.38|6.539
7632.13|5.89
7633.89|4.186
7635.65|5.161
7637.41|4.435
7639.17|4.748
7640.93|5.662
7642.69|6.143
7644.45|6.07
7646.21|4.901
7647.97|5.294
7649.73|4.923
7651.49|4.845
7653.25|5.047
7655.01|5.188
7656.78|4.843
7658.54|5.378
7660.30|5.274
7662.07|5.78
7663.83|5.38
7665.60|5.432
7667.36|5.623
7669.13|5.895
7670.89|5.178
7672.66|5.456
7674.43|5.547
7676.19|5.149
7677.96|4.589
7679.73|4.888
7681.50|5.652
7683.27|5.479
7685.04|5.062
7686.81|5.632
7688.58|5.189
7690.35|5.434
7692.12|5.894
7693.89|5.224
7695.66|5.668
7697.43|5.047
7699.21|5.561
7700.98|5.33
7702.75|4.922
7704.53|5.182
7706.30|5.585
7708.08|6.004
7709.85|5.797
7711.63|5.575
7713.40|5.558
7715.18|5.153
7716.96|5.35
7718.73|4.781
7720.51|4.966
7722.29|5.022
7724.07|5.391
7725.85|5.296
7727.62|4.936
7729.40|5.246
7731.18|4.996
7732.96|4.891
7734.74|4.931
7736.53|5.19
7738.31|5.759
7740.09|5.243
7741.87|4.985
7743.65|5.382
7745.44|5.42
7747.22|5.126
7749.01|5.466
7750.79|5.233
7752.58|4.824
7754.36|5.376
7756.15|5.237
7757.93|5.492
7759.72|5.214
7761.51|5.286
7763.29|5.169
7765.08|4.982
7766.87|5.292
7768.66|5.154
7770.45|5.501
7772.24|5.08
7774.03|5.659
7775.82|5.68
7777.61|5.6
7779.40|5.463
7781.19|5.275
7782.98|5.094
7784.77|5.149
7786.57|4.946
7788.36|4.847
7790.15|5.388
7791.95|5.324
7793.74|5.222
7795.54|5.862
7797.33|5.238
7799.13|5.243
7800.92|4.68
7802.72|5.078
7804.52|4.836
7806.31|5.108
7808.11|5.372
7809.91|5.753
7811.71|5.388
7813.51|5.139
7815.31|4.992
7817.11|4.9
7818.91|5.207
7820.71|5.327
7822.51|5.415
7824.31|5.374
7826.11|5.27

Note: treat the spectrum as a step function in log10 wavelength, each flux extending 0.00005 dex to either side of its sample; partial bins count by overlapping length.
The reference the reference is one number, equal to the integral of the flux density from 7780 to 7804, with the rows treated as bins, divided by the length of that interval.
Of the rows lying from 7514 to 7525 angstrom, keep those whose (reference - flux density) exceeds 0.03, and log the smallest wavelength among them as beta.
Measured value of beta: 7517.03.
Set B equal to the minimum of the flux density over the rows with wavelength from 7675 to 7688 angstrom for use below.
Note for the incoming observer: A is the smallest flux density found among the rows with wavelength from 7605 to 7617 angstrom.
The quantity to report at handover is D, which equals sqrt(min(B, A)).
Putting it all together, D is 2.14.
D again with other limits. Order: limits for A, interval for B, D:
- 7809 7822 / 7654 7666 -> 2.20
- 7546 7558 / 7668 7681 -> 2.14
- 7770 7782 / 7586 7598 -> 2.17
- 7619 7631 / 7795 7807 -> 2.16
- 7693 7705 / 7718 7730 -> 2.19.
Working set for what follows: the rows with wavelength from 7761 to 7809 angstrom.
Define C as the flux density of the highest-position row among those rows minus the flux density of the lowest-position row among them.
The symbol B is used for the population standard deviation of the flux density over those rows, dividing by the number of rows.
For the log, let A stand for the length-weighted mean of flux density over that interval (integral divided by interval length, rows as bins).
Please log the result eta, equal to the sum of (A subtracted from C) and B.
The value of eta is -4.89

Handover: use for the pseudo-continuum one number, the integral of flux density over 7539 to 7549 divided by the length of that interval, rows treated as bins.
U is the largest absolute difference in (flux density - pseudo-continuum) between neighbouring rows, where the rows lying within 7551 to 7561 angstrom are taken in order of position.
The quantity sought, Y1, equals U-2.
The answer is -1.22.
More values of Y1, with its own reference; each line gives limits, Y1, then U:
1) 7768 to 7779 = -1.42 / 0.58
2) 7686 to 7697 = -1.33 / 0.67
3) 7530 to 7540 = -1.32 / 0.68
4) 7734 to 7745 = -1.43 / 0.57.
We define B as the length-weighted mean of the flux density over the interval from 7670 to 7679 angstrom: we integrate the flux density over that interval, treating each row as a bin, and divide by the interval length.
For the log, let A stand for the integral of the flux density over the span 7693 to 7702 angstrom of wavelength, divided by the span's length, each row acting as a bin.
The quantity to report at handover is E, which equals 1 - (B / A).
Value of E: 0.034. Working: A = 5.4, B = 5.18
